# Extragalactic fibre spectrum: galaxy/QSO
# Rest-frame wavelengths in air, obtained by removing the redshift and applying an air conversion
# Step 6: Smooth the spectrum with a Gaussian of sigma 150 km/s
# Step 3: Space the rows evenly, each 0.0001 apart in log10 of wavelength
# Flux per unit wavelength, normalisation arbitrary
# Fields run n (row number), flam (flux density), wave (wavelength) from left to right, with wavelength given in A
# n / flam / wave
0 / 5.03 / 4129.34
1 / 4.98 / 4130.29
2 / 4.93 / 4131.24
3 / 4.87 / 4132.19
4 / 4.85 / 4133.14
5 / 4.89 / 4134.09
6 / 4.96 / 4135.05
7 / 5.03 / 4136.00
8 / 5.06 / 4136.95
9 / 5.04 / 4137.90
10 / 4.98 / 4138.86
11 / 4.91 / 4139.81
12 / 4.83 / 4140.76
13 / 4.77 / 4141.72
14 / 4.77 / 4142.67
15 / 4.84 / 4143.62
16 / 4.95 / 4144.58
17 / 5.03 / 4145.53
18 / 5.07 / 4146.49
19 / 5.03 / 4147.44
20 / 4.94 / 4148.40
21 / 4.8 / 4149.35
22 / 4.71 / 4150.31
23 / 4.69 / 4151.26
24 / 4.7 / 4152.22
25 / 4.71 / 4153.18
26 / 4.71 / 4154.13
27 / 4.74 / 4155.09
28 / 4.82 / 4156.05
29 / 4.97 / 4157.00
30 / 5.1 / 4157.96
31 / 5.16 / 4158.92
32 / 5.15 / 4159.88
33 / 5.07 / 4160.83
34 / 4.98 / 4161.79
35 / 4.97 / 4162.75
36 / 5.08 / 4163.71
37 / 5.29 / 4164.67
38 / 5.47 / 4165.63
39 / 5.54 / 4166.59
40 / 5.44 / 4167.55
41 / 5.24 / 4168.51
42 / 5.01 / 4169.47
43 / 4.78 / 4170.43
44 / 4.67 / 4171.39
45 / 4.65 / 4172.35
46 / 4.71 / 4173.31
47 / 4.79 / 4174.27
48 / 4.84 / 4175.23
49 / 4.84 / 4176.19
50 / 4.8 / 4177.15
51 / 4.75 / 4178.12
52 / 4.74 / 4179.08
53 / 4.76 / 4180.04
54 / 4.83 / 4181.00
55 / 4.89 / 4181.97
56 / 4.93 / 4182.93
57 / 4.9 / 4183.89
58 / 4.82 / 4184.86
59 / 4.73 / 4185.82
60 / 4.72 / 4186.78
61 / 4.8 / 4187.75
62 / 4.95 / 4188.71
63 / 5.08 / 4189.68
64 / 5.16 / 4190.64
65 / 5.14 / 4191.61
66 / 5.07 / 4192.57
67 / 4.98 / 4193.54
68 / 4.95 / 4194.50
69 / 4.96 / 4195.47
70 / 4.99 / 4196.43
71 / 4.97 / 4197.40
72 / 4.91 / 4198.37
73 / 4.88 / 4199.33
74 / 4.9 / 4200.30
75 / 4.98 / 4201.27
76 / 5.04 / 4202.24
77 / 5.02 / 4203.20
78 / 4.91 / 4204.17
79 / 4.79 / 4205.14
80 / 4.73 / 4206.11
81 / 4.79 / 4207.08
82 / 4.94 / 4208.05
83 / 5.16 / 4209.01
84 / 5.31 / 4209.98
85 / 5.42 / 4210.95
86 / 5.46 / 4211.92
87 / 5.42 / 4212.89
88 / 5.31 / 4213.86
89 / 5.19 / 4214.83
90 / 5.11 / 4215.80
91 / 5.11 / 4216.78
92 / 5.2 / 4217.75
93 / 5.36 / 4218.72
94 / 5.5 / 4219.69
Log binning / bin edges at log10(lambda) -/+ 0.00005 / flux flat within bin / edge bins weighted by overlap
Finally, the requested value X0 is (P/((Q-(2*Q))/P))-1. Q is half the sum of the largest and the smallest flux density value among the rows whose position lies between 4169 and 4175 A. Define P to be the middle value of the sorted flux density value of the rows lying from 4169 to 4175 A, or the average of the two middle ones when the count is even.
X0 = -5.66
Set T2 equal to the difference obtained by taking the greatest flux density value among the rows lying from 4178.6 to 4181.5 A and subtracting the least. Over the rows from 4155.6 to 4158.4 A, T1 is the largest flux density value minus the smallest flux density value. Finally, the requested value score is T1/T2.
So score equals 3.1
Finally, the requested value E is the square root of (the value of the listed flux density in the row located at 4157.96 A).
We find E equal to 2.26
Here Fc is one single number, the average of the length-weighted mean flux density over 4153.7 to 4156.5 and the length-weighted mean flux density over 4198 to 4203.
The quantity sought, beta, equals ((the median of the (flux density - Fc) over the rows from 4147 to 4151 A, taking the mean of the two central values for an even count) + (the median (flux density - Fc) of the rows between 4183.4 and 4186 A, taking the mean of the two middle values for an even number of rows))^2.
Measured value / 0.0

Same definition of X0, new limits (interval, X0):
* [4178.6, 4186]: -5.82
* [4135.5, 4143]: -5.98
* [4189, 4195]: -6.10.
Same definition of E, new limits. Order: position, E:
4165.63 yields 2.34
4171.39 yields 2.16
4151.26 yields 2.17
